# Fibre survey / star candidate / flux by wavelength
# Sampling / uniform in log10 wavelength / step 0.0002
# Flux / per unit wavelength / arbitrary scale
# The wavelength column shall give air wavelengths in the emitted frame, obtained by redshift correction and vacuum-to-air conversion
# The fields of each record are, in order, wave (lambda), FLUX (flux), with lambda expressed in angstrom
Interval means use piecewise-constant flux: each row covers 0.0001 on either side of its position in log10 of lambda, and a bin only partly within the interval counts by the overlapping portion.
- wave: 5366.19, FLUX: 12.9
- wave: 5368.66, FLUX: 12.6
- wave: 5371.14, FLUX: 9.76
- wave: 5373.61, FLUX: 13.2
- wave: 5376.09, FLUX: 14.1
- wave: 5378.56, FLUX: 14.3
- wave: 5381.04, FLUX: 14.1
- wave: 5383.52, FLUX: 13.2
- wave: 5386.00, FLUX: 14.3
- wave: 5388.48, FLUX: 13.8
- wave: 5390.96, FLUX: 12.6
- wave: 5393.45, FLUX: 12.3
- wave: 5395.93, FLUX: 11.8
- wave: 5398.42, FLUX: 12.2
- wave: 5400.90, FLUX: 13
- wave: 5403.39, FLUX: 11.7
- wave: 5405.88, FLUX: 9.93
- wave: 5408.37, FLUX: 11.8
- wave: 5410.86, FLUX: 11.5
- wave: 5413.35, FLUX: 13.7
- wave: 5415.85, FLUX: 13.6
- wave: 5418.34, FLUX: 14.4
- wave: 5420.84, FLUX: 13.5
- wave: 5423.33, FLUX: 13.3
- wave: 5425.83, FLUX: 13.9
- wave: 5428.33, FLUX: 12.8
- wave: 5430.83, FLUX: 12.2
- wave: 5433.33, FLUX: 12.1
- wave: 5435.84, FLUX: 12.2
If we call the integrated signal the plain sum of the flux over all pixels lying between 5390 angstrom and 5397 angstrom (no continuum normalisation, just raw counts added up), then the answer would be 36.7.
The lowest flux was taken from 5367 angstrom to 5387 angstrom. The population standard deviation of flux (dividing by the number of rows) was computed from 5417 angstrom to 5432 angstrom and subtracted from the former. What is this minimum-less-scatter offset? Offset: 9.0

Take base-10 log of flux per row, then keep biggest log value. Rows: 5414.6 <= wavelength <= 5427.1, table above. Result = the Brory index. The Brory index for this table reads 1.158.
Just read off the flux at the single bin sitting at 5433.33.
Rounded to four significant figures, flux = 12.10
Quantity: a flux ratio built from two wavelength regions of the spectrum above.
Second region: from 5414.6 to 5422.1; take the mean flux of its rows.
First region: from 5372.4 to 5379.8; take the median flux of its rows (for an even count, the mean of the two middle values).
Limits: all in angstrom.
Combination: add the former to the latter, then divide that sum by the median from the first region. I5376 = 1.98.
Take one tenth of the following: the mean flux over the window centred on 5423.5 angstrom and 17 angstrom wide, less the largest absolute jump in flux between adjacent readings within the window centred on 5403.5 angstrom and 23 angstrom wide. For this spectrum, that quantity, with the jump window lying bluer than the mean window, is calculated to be 1.12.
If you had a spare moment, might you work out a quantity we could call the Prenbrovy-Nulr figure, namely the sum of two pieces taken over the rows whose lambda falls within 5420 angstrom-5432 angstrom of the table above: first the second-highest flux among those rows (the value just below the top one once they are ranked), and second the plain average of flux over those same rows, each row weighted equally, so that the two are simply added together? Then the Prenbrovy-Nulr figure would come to 26.6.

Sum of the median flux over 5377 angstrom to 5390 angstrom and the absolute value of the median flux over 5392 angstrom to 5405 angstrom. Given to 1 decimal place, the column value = 26.3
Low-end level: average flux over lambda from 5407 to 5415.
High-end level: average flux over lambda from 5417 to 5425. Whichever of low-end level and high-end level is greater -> 13.7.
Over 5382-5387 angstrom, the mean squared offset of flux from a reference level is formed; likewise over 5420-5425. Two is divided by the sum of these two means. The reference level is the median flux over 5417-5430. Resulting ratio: 5.2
